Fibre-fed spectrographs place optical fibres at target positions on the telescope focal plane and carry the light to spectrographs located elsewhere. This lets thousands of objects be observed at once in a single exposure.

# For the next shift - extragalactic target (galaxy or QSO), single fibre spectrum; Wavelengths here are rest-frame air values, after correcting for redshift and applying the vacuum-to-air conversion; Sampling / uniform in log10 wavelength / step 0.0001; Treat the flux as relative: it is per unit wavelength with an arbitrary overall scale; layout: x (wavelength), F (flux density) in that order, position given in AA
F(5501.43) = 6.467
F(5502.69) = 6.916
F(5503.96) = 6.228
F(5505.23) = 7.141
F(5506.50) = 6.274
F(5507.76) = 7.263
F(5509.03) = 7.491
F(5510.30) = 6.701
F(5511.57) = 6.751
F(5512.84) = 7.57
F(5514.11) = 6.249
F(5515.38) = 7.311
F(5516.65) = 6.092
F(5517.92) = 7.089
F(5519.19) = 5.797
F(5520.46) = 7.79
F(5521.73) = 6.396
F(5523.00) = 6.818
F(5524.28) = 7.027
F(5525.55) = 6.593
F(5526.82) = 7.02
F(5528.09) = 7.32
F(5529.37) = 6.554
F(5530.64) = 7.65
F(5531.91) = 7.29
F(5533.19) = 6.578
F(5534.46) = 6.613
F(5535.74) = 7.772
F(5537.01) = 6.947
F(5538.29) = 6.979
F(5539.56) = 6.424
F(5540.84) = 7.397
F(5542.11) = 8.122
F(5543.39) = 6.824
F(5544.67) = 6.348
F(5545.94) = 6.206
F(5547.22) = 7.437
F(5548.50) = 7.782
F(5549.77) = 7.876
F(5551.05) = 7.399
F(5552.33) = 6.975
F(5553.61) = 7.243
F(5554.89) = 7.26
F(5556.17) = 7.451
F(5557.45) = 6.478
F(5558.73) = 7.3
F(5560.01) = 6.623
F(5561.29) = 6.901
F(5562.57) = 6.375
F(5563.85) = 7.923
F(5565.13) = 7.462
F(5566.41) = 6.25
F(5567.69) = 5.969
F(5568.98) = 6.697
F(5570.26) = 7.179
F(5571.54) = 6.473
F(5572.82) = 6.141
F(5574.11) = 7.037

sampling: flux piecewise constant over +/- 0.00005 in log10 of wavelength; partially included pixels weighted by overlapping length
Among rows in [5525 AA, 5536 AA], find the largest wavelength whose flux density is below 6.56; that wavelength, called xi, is 5529.37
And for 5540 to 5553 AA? 5545.94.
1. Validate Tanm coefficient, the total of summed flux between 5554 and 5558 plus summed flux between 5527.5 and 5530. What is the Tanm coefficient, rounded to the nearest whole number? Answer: 35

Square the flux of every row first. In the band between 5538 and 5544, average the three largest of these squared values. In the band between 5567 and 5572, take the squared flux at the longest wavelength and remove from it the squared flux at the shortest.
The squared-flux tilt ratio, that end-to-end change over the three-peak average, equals 0.11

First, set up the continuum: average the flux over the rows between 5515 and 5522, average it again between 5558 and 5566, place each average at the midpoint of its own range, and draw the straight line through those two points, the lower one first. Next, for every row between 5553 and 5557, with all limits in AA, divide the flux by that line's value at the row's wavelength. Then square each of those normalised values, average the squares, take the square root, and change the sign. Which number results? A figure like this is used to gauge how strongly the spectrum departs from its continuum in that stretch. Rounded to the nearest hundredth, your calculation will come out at -1.04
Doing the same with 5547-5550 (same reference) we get -1.10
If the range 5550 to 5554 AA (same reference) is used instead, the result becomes -1.03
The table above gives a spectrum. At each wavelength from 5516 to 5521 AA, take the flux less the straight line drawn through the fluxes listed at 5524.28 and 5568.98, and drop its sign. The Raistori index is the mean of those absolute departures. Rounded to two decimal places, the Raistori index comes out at 0.75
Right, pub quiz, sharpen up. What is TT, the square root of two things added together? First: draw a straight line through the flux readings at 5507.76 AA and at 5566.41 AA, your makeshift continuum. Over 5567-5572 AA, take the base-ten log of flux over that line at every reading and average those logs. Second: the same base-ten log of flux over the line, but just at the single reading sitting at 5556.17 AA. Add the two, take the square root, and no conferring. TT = 0.30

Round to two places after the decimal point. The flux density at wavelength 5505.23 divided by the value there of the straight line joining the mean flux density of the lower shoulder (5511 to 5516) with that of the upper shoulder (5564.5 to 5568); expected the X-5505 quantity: 1.02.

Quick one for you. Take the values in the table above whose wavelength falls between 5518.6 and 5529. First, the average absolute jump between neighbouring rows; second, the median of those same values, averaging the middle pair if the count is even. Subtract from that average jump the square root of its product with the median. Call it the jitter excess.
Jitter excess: -1.52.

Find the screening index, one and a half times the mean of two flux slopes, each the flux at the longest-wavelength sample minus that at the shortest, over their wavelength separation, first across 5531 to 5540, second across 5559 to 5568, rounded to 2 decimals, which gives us -0.15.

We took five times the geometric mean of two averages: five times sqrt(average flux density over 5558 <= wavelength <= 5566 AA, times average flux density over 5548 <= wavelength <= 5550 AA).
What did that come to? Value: 37.3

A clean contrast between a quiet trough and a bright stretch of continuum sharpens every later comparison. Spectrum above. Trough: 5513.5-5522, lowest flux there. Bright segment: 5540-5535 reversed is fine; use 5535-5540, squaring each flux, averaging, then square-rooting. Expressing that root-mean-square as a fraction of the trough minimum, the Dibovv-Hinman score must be 1.22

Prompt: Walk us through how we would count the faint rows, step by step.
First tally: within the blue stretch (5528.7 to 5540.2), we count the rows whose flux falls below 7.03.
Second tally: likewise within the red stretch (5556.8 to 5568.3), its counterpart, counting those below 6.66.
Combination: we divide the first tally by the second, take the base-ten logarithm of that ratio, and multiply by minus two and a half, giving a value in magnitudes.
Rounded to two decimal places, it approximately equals -0.20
